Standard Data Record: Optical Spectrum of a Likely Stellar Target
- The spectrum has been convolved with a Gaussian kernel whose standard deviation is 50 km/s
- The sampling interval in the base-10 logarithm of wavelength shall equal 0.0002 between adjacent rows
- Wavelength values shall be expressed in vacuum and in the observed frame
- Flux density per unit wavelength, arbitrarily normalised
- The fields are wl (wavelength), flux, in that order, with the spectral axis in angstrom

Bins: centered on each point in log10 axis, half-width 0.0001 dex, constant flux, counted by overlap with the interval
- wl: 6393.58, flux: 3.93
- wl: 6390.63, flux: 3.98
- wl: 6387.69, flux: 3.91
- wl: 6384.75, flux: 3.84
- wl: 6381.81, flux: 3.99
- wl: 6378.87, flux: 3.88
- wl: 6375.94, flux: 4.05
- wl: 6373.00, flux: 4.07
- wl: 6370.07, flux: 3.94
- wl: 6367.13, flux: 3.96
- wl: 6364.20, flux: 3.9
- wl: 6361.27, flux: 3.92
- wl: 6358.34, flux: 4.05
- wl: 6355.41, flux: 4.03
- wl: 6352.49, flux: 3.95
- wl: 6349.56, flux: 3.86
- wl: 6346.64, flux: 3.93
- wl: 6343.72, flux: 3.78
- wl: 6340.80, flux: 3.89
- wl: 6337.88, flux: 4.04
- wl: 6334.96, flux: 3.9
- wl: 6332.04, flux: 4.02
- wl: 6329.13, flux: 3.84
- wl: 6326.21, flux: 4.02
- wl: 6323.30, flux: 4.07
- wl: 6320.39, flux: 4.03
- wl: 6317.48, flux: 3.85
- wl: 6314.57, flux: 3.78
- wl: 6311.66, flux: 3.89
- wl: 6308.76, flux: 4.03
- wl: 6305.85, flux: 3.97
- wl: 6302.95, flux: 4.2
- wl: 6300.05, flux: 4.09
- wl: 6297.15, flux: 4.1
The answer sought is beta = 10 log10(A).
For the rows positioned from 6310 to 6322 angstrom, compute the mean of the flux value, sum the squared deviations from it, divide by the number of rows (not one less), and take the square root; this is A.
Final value -10.4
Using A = 0.091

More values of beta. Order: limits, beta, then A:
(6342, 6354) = -11.8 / 0.067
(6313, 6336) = -9.9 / 0.102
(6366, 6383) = -11.9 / 0.065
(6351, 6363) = -12.7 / 0.054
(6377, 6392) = -12.4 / 0.058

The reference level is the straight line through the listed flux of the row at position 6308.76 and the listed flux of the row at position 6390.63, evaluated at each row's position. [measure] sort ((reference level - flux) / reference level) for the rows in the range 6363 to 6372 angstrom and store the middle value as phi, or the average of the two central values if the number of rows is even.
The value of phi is 0.013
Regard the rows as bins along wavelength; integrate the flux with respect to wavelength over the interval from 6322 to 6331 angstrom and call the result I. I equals 36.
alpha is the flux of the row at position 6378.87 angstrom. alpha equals 3.88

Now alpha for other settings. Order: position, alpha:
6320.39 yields 4.03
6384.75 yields 3.84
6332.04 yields 4.02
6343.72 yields 3.78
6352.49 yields 3.95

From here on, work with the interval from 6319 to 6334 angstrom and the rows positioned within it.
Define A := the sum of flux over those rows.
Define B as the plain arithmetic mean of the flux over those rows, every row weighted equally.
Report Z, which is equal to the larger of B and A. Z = 20.0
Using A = 19.98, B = 4.00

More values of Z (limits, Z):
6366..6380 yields 19.9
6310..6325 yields 19.6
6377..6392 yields 19.6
